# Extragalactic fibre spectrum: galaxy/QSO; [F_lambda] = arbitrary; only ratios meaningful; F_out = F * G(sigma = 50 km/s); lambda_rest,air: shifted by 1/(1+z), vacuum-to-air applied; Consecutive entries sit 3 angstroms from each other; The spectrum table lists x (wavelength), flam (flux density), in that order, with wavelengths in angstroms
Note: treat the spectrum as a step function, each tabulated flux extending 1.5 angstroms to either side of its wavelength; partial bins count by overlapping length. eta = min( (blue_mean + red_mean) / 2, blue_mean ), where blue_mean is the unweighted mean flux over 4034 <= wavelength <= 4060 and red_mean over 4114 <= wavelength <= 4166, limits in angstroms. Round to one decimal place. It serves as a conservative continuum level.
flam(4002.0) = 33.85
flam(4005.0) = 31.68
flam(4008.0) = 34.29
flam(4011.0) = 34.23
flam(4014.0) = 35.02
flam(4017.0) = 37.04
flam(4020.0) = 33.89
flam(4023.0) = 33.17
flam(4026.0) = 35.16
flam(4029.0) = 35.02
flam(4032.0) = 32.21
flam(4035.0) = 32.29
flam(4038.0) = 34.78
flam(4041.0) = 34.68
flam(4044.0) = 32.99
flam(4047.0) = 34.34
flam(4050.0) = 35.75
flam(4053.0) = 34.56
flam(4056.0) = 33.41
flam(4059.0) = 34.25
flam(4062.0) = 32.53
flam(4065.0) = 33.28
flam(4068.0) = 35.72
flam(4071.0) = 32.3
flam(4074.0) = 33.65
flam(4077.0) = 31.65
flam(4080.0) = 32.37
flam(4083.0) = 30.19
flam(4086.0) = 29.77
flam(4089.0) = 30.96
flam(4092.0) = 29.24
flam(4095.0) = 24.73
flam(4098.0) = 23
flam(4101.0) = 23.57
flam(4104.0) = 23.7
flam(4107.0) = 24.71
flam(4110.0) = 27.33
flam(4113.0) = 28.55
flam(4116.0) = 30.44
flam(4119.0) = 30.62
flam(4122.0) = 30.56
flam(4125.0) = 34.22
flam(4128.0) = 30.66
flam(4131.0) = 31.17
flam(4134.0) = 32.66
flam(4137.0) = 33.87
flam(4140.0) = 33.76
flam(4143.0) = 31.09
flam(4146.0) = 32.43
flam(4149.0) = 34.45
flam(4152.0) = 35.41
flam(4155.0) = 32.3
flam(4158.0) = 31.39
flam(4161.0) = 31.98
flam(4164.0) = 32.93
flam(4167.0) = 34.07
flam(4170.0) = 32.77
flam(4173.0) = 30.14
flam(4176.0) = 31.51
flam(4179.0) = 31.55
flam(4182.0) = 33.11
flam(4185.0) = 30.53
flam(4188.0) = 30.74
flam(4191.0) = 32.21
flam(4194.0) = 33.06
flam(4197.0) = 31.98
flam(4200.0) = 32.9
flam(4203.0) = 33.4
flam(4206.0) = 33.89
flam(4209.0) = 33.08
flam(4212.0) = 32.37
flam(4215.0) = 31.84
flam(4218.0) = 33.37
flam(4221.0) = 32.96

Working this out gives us 33.2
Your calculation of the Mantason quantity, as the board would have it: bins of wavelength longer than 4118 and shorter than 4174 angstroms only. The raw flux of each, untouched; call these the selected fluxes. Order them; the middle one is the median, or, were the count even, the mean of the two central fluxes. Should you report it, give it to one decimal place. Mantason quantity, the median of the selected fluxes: 32.4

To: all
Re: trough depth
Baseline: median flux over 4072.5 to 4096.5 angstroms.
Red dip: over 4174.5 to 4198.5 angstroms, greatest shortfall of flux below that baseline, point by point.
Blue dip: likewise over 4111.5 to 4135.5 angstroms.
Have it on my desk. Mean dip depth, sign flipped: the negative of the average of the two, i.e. -1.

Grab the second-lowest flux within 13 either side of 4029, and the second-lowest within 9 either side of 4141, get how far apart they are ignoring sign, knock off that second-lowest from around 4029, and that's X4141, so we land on -32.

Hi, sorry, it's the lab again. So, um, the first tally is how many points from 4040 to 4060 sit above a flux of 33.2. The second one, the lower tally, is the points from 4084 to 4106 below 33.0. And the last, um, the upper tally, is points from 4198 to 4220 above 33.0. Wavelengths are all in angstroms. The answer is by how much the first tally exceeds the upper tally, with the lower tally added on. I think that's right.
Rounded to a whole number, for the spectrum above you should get 9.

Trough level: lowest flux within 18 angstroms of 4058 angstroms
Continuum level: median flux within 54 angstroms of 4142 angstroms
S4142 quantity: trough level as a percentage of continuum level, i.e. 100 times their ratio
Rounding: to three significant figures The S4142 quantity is 103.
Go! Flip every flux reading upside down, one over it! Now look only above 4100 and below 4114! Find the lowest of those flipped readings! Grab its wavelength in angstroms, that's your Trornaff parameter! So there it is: 4113.0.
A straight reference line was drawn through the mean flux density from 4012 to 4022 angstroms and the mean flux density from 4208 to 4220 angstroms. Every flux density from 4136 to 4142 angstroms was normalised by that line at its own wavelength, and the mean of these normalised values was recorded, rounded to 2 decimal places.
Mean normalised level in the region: 1.00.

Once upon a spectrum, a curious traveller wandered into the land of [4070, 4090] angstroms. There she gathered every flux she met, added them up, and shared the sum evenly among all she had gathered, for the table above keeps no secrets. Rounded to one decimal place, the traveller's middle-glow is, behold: 31.6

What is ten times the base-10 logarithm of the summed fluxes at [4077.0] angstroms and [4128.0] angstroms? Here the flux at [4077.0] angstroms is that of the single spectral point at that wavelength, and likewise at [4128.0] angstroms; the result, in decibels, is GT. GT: 17.9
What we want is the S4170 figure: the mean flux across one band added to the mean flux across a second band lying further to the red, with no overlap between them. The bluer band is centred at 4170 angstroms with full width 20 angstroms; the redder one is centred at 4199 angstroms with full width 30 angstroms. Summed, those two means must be 64.6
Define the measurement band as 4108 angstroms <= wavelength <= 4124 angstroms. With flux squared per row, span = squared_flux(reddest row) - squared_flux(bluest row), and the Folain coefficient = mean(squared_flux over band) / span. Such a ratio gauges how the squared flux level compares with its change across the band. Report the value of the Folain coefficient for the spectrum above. 5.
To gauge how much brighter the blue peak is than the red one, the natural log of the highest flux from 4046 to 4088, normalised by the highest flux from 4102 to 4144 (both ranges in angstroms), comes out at 0.044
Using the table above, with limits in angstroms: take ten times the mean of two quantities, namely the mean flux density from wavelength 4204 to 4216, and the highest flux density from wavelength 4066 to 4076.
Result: 343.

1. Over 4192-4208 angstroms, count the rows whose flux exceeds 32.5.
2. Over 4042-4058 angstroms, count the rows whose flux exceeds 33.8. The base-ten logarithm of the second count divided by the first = -0.12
